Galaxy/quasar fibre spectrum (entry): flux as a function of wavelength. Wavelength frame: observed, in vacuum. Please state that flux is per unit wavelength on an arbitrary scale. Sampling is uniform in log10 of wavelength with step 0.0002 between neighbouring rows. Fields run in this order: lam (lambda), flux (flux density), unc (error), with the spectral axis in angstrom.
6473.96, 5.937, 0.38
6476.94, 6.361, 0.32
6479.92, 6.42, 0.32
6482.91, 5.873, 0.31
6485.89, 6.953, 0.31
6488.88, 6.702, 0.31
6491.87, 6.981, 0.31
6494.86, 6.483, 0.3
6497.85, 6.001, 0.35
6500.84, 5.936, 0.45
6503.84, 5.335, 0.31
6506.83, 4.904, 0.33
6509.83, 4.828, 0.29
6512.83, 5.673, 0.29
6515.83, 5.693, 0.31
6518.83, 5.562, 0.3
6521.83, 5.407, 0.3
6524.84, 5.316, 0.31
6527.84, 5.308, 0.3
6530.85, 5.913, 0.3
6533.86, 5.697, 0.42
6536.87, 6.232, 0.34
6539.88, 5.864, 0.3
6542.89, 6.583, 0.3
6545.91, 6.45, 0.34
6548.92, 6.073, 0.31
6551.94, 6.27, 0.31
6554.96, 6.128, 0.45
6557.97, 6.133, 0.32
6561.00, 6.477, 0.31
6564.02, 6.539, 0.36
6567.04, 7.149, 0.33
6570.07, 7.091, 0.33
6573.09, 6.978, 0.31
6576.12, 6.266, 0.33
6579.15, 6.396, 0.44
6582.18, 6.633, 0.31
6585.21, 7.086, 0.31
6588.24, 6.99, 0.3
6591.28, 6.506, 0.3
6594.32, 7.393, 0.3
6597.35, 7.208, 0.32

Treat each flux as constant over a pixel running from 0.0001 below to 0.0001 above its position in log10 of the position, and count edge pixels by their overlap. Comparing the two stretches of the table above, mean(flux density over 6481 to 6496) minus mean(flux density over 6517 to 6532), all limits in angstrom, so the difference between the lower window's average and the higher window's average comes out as 1.1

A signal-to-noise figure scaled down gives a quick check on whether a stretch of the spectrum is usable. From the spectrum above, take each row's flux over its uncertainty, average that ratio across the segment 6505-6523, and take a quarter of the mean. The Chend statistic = 4.4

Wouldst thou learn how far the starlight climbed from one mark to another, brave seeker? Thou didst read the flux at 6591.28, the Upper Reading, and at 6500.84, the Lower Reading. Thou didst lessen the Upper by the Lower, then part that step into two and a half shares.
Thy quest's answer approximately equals 0.23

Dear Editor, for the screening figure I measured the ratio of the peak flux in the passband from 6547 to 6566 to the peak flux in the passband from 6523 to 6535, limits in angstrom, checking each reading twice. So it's 1.11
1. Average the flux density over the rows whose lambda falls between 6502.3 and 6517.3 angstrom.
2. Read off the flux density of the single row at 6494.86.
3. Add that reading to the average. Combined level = 11.8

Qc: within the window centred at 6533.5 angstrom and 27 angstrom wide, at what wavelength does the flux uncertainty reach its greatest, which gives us 6533.86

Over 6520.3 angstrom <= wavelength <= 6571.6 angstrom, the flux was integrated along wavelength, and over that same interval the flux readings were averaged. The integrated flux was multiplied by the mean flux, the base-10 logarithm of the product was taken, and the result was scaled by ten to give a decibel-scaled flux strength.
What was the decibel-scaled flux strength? 33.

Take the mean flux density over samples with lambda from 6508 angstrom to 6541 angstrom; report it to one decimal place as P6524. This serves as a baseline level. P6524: 5.6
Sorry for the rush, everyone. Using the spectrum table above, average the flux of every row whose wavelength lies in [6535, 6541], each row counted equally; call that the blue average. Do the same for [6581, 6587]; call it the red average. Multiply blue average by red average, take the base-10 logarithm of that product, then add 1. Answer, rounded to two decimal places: 2.62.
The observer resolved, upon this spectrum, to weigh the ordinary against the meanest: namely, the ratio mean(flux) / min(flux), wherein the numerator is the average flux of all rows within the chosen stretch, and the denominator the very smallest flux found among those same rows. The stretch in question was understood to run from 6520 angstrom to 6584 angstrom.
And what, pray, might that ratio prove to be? 1.17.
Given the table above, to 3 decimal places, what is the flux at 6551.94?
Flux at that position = 6.270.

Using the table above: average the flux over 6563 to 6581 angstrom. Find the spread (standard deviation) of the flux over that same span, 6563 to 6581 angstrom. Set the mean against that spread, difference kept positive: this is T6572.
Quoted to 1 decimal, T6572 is 6.4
